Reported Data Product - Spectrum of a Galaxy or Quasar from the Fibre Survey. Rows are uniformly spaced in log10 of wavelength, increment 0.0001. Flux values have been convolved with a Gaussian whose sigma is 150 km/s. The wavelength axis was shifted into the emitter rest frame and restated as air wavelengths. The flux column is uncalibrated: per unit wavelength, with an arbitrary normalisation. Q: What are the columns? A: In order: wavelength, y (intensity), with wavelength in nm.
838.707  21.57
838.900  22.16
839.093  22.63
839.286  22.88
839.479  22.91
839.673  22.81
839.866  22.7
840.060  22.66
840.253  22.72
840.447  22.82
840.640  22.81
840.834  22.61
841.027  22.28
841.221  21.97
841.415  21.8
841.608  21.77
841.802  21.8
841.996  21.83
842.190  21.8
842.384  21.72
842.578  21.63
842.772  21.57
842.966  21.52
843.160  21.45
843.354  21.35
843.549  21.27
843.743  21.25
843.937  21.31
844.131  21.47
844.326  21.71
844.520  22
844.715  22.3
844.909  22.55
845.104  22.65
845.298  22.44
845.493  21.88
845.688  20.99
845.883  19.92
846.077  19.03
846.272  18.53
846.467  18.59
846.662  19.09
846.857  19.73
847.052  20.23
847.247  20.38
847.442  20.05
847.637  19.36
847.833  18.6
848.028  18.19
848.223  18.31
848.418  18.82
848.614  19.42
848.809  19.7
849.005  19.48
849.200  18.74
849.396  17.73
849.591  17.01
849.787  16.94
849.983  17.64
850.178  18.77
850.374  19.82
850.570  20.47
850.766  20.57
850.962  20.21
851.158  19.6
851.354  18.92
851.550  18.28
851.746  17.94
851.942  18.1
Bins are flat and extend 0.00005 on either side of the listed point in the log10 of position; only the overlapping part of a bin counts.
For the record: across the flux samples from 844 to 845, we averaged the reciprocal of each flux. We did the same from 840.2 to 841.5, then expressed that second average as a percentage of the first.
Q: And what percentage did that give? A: 98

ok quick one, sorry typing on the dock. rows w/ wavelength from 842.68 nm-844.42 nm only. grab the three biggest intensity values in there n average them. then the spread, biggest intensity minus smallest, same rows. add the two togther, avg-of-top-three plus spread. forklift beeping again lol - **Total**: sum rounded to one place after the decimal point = 22.1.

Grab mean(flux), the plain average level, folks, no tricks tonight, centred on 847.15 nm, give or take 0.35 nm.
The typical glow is 20.1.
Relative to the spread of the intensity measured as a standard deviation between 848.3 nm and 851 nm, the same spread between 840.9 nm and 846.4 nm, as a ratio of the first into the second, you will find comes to 0.8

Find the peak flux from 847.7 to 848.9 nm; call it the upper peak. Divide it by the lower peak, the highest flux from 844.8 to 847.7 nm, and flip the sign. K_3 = -0.87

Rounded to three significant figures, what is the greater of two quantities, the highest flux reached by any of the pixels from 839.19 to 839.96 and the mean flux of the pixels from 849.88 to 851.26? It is 22.9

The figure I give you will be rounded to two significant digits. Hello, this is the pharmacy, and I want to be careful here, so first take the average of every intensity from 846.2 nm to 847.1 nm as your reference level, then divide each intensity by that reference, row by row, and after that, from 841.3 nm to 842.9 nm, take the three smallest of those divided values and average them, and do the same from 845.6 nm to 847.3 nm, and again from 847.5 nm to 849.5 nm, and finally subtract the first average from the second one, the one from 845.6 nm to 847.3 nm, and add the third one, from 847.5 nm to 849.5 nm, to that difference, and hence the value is 0.79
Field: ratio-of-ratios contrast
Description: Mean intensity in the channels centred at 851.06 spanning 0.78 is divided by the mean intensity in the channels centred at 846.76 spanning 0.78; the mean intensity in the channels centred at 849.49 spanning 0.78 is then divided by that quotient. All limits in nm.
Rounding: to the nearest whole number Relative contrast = 17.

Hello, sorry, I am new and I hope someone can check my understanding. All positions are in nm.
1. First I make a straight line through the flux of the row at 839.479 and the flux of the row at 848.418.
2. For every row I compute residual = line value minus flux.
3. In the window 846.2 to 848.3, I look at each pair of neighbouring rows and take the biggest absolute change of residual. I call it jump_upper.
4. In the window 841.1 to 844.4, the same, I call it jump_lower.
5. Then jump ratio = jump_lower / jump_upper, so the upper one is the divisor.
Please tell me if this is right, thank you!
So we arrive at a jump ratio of 0.45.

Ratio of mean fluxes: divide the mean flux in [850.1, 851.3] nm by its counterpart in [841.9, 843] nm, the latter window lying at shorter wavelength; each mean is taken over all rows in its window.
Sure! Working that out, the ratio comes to 0.92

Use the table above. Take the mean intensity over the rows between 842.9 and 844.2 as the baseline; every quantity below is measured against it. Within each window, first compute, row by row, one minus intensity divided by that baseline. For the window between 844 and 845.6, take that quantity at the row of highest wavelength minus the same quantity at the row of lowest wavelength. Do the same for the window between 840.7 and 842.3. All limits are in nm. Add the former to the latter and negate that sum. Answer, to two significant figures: -0.019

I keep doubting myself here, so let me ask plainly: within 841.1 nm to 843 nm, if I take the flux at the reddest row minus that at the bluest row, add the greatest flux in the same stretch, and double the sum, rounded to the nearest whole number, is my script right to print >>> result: 43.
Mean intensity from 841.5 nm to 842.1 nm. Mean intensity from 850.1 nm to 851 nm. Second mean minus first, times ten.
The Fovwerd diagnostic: -18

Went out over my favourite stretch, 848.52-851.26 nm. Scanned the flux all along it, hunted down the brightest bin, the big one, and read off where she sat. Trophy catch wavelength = 850.766 nm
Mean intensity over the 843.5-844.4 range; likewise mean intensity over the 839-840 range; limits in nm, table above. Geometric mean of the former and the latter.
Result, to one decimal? 22.1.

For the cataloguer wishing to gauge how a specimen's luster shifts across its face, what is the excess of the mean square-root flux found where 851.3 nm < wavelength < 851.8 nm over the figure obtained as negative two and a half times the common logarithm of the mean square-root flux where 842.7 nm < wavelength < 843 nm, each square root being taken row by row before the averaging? 5.95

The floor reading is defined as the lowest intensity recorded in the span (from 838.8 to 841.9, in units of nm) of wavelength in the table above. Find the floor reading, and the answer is 21.77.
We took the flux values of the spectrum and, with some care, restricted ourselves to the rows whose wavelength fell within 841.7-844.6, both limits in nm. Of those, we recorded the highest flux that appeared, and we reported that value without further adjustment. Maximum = 22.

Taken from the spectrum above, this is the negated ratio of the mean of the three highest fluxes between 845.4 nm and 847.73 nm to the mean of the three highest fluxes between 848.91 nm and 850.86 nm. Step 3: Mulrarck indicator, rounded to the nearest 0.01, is -1.04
